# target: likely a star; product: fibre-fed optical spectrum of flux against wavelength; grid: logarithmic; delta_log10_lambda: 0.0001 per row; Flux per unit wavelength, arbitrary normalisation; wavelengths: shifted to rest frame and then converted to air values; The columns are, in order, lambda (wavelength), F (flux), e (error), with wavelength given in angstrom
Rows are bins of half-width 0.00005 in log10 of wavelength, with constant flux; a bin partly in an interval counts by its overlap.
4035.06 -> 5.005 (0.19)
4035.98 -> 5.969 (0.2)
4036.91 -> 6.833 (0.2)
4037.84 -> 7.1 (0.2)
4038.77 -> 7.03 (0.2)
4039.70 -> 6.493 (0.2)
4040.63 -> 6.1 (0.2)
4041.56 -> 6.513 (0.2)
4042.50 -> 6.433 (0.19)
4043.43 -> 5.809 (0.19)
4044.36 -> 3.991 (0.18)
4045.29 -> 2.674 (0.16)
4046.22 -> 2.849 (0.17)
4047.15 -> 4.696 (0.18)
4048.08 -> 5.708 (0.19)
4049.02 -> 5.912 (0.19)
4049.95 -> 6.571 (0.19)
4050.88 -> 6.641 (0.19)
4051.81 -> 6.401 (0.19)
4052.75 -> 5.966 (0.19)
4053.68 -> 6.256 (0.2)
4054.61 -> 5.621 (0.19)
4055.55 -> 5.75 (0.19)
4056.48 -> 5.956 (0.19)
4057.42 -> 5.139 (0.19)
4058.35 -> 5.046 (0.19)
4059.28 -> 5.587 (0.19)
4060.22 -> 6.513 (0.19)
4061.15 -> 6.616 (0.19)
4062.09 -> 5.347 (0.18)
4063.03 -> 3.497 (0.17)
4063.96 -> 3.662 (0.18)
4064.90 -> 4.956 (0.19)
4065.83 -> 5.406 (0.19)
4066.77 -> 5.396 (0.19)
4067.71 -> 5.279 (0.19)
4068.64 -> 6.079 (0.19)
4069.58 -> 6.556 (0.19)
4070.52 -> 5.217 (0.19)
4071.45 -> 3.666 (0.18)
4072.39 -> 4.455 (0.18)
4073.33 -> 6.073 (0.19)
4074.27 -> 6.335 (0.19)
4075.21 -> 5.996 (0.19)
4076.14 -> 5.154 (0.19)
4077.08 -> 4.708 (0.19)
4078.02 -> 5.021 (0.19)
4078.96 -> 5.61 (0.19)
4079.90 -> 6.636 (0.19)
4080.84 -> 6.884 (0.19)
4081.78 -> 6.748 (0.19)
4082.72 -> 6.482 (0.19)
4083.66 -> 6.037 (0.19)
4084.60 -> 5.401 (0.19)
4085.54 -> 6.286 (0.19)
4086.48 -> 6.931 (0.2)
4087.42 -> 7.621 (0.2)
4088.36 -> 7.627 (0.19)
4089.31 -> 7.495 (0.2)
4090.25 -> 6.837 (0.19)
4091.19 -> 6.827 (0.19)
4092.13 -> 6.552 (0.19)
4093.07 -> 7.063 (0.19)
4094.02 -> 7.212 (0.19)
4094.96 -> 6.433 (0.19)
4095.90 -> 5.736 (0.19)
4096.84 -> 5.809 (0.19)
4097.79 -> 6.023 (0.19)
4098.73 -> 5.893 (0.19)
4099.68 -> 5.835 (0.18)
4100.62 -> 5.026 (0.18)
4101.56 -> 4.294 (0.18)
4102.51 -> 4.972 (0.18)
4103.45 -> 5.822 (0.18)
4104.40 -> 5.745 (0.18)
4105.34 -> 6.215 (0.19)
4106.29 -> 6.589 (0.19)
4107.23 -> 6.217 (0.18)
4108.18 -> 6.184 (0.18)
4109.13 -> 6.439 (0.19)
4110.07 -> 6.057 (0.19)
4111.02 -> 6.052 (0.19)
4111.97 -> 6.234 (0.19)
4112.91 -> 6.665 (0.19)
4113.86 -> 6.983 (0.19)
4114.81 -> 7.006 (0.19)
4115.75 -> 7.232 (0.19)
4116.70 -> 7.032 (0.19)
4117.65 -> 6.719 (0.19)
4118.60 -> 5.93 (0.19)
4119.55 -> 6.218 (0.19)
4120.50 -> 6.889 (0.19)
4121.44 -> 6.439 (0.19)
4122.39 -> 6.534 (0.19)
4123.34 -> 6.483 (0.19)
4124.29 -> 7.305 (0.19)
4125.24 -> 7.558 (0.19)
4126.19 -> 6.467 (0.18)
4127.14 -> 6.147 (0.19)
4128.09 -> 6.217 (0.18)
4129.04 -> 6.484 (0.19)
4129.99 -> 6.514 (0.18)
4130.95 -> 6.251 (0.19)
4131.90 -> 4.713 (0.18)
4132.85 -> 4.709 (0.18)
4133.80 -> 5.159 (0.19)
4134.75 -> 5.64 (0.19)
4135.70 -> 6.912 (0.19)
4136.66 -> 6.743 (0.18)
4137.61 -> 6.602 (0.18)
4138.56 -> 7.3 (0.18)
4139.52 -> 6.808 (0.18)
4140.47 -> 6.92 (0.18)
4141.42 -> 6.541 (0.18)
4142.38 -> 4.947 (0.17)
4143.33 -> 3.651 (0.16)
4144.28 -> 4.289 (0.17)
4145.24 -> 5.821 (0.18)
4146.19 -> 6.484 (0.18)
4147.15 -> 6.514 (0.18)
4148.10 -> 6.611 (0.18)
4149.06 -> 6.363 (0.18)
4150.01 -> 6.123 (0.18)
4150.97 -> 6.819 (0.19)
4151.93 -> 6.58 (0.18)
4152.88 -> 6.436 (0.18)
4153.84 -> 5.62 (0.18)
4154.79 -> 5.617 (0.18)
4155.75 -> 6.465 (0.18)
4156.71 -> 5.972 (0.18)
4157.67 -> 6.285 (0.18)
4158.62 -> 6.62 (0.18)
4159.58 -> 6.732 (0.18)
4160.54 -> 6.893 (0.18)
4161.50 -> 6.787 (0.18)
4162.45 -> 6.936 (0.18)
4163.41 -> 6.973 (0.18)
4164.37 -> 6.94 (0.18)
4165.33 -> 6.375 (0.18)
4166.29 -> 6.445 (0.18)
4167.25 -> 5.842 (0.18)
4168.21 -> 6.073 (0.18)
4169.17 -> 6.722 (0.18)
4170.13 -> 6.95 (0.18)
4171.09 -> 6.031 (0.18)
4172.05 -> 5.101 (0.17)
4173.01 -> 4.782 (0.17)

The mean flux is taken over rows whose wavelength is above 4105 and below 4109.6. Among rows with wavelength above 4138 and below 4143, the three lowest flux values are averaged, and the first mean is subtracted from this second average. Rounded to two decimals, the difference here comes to -0.23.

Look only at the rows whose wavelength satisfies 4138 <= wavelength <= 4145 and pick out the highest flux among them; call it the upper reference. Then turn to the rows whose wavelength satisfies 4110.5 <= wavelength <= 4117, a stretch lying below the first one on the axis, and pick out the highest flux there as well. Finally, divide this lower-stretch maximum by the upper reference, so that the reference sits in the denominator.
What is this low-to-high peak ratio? 0.99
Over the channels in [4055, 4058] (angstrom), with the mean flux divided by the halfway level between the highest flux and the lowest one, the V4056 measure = 1.01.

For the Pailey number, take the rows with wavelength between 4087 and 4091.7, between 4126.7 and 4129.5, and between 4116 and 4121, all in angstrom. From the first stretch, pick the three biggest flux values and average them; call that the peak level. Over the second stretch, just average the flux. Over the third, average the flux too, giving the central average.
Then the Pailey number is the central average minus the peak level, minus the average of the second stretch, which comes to -7.3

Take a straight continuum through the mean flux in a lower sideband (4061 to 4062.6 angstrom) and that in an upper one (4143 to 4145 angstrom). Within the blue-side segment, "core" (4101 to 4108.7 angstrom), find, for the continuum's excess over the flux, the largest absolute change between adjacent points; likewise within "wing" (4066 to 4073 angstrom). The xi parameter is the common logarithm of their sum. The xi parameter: 0.380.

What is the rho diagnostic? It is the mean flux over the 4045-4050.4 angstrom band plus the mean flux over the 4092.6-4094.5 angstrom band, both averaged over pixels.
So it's 11.9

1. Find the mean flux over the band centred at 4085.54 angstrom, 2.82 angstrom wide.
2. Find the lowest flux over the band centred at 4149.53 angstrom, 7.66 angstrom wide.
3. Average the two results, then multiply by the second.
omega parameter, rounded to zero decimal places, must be 38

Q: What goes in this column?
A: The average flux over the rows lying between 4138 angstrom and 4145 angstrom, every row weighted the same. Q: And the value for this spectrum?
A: 5.8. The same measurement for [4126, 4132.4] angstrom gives 6.1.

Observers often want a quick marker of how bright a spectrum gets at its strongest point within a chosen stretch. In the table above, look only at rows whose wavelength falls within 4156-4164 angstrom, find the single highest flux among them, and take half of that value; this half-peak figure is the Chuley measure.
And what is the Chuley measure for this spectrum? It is 3.49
